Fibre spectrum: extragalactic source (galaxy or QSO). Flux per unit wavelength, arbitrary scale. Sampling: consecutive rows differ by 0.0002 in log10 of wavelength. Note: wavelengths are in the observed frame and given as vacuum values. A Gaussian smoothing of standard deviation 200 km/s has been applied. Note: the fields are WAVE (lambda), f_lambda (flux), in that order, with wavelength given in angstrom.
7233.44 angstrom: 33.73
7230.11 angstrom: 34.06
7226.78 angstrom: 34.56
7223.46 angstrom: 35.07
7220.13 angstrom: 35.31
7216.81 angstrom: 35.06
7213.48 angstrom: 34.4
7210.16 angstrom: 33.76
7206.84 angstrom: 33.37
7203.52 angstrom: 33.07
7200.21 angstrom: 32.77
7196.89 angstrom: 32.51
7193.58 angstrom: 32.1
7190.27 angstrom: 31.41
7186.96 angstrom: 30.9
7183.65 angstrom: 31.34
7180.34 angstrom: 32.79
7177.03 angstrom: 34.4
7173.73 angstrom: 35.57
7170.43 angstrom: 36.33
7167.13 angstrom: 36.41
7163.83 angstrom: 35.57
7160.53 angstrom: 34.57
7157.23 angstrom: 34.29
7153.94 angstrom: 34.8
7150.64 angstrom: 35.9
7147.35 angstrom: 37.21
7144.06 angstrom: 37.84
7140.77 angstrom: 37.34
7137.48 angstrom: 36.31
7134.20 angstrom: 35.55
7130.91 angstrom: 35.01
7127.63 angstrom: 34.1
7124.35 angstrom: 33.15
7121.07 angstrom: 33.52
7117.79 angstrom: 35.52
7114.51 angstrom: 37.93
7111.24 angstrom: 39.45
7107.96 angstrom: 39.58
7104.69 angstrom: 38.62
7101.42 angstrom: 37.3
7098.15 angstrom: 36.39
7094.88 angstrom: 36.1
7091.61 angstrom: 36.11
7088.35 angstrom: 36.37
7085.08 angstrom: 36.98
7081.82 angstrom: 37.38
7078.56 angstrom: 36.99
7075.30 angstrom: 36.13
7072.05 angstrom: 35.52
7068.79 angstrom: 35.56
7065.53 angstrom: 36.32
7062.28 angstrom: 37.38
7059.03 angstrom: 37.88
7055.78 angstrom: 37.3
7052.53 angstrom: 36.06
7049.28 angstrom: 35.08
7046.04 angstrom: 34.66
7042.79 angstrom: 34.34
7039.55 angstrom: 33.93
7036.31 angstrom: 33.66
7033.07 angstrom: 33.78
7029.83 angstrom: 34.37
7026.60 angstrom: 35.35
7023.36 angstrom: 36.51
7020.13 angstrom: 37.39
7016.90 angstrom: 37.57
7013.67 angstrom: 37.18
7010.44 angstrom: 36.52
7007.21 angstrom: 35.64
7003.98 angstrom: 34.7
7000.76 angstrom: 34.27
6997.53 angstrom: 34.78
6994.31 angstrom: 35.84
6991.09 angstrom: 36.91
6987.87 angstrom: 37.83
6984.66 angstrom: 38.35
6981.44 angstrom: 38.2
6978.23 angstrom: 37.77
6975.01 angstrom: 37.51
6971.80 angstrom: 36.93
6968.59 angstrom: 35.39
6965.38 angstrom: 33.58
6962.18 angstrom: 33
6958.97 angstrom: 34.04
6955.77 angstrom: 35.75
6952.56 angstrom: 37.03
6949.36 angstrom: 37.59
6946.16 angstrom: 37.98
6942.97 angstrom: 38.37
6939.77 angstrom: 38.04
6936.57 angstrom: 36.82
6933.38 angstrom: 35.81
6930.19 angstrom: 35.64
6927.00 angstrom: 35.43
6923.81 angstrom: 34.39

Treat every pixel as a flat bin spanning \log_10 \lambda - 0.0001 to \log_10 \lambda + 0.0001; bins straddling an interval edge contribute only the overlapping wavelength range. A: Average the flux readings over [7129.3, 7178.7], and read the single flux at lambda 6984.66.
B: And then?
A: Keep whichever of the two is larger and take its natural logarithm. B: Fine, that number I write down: 3.65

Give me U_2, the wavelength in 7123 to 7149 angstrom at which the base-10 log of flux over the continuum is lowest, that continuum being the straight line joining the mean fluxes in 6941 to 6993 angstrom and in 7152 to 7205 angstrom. 7124.35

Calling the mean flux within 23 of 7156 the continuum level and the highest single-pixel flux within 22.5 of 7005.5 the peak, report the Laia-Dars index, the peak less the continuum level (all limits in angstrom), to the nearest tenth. 2.5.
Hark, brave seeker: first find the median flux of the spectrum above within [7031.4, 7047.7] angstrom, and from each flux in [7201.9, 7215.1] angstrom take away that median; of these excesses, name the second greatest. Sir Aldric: 0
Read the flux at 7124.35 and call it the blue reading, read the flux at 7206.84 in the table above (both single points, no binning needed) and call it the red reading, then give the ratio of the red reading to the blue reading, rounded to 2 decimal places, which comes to 1.01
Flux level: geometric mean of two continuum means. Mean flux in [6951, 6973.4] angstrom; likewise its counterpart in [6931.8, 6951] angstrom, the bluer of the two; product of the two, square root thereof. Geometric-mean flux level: 36.3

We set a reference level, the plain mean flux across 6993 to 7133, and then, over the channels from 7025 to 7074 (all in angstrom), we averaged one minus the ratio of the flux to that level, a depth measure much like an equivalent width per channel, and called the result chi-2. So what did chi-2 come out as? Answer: 0.016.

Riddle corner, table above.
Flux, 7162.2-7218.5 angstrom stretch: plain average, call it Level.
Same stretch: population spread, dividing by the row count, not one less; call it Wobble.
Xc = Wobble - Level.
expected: -31.9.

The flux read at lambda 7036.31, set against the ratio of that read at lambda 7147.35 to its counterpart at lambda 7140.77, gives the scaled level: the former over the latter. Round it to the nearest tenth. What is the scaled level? 33.8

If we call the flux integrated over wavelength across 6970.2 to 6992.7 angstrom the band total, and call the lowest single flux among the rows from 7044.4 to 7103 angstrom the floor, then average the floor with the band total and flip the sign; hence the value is -441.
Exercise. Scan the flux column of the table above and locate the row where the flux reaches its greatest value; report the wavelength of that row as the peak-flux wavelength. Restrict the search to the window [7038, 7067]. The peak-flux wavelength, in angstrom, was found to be 7059.03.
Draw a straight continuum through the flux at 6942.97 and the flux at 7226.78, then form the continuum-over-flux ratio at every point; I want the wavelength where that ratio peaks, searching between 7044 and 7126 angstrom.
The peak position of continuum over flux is 7124.35 angstrom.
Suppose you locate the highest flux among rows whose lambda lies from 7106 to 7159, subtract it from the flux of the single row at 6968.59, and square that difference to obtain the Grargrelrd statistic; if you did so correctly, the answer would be 18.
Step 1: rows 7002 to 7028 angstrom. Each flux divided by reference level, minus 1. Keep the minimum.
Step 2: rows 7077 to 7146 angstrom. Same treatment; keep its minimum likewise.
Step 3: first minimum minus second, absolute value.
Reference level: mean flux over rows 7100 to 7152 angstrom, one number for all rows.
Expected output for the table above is 0.04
